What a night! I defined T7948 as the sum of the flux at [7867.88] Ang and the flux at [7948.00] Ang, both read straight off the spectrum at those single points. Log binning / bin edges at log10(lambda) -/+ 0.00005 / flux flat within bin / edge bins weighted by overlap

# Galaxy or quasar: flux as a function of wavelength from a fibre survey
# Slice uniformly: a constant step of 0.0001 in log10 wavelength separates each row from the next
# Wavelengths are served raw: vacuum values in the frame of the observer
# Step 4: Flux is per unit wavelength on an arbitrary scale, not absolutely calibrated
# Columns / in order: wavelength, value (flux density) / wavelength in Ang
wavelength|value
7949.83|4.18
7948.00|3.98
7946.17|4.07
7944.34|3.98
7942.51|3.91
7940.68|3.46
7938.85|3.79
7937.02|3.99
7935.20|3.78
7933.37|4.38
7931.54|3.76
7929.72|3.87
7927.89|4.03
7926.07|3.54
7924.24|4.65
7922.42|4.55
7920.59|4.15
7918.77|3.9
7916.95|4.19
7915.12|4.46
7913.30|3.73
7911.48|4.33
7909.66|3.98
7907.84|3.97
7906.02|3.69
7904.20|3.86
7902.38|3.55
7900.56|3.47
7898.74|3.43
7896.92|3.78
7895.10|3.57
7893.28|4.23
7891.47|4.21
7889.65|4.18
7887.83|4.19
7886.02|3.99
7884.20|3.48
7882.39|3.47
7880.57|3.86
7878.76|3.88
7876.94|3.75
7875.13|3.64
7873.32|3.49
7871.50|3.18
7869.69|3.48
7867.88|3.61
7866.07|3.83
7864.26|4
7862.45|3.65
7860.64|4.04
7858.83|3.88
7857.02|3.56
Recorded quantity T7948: 7.6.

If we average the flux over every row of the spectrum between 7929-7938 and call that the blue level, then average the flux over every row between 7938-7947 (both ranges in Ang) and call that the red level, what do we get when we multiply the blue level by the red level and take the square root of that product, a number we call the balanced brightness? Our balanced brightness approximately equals 3.90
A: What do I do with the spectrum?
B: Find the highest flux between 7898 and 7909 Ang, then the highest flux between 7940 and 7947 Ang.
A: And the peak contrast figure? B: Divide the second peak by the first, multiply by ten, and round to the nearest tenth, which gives 10.3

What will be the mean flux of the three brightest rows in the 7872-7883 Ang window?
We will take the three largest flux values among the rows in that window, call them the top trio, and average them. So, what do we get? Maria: 3.83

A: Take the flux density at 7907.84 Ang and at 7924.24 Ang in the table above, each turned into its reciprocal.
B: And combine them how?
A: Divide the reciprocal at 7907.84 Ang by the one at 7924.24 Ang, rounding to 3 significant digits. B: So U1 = 1.17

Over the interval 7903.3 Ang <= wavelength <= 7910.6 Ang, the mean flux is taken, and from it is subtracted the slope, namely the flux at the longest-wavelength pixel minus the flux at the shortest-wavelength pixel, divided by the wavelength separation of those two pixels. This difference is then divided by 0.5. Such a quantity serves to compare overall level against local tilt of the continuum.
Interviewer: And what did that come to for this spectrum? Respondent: 7.71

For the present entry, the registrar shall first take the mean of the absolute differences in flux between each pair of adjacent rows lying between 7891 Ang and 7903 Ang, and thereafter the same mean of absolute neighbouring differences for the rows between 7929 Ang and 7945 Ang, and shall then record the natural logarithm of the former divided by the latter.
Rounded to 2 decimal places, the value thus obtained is -0.36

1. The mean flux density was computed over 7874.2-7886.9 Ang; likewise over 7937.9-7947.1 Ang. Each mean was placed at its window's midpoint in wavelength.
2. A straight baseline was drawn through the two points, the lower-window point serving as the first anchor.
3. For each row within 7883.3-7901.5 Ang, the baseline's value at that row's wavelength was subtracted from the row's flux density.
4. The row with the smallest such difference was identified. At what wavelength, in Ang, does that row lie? 7898.74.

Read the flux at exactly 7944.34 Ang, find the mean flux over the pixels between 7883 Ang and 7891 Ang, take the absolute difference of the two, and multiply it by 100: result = 2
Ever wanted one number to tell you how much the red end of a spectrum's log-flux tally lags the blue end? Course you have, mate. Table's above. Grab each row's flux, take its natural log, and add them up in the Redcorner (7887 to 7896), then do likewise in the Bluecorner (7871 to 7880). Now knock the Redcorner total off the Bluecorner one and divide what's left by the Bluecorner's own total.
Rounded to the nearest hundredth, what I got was -0.10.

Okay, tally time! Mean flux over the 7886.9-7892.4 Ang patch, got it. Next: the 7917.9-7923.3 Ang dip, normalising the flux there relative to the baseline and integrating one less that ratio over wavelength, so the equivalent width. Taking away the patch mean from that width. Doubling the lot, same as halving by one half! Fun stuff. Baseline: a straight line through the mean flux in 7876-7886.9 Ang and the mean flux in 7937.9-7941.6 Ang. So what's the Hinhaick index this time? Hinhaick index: -10.0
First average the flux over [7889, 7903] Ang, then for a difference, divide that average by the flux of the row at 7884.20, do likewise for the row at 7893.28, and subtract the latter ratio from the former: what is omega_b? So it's 0.19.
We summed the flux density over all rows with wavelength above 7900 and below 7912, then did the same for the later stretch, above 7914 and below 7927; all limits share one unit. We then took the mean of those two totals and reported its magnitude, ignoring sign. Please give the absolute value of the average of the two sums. 28.1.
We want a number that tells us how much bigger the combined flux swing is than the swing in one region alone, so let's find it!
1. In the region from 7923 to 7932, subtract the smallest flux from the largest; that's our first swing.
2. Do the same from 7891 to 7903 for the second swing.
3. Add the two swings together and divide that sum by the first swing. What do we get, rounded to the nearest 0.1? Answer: 1.7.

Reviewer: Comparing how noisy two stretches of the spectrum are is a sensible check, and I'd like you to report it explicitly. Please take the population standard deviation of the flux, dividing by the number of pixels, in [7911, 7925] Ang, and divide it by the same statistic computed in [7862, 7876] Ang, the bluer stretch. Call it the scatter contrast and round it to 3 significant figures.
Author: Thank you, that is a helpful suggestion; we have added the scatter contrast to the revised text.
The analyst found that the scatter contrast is 1.30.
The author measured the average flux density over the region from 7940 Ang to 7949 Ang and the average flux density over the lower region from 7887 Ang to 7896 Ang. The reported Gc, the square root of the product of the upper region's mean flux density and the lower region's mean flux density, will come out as 3.98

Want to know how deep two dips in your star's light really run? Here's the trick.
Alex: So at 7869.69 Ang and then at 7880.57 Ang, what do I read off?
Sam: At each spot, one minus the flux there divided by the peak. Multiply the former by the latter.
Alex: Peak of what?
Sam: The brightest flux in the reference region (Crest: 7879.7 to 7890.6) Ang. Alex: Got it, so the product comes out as 0.0133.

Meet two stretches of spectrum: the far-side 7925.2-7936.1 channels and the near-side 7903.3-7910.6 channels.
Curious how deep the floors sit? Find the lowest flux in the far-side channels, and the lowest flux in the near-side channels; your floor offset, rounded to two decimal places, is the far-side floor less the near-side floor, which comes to -0.15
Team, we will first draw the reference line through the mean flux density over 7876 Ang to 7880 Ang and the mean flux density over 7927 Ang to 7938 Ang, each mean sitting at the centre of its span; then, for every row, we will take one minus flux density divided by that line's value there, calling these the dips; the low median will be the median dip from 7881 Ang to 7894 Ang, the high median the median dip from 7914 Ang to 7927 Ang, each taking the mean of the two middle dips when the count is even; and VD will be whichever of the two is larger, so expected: -0.07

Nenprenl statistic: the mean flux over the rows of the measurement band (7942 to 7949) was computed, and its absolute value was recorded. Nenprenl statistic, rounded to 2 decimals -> 3.99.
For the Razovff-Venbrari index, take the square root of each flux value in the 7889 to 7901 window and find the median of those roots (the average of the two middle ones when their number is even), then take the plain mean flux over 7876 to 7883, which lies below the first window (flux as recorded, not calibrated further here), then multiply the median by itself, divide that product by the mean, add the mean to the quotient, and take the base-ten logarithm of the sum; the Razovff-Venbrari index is 0.677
